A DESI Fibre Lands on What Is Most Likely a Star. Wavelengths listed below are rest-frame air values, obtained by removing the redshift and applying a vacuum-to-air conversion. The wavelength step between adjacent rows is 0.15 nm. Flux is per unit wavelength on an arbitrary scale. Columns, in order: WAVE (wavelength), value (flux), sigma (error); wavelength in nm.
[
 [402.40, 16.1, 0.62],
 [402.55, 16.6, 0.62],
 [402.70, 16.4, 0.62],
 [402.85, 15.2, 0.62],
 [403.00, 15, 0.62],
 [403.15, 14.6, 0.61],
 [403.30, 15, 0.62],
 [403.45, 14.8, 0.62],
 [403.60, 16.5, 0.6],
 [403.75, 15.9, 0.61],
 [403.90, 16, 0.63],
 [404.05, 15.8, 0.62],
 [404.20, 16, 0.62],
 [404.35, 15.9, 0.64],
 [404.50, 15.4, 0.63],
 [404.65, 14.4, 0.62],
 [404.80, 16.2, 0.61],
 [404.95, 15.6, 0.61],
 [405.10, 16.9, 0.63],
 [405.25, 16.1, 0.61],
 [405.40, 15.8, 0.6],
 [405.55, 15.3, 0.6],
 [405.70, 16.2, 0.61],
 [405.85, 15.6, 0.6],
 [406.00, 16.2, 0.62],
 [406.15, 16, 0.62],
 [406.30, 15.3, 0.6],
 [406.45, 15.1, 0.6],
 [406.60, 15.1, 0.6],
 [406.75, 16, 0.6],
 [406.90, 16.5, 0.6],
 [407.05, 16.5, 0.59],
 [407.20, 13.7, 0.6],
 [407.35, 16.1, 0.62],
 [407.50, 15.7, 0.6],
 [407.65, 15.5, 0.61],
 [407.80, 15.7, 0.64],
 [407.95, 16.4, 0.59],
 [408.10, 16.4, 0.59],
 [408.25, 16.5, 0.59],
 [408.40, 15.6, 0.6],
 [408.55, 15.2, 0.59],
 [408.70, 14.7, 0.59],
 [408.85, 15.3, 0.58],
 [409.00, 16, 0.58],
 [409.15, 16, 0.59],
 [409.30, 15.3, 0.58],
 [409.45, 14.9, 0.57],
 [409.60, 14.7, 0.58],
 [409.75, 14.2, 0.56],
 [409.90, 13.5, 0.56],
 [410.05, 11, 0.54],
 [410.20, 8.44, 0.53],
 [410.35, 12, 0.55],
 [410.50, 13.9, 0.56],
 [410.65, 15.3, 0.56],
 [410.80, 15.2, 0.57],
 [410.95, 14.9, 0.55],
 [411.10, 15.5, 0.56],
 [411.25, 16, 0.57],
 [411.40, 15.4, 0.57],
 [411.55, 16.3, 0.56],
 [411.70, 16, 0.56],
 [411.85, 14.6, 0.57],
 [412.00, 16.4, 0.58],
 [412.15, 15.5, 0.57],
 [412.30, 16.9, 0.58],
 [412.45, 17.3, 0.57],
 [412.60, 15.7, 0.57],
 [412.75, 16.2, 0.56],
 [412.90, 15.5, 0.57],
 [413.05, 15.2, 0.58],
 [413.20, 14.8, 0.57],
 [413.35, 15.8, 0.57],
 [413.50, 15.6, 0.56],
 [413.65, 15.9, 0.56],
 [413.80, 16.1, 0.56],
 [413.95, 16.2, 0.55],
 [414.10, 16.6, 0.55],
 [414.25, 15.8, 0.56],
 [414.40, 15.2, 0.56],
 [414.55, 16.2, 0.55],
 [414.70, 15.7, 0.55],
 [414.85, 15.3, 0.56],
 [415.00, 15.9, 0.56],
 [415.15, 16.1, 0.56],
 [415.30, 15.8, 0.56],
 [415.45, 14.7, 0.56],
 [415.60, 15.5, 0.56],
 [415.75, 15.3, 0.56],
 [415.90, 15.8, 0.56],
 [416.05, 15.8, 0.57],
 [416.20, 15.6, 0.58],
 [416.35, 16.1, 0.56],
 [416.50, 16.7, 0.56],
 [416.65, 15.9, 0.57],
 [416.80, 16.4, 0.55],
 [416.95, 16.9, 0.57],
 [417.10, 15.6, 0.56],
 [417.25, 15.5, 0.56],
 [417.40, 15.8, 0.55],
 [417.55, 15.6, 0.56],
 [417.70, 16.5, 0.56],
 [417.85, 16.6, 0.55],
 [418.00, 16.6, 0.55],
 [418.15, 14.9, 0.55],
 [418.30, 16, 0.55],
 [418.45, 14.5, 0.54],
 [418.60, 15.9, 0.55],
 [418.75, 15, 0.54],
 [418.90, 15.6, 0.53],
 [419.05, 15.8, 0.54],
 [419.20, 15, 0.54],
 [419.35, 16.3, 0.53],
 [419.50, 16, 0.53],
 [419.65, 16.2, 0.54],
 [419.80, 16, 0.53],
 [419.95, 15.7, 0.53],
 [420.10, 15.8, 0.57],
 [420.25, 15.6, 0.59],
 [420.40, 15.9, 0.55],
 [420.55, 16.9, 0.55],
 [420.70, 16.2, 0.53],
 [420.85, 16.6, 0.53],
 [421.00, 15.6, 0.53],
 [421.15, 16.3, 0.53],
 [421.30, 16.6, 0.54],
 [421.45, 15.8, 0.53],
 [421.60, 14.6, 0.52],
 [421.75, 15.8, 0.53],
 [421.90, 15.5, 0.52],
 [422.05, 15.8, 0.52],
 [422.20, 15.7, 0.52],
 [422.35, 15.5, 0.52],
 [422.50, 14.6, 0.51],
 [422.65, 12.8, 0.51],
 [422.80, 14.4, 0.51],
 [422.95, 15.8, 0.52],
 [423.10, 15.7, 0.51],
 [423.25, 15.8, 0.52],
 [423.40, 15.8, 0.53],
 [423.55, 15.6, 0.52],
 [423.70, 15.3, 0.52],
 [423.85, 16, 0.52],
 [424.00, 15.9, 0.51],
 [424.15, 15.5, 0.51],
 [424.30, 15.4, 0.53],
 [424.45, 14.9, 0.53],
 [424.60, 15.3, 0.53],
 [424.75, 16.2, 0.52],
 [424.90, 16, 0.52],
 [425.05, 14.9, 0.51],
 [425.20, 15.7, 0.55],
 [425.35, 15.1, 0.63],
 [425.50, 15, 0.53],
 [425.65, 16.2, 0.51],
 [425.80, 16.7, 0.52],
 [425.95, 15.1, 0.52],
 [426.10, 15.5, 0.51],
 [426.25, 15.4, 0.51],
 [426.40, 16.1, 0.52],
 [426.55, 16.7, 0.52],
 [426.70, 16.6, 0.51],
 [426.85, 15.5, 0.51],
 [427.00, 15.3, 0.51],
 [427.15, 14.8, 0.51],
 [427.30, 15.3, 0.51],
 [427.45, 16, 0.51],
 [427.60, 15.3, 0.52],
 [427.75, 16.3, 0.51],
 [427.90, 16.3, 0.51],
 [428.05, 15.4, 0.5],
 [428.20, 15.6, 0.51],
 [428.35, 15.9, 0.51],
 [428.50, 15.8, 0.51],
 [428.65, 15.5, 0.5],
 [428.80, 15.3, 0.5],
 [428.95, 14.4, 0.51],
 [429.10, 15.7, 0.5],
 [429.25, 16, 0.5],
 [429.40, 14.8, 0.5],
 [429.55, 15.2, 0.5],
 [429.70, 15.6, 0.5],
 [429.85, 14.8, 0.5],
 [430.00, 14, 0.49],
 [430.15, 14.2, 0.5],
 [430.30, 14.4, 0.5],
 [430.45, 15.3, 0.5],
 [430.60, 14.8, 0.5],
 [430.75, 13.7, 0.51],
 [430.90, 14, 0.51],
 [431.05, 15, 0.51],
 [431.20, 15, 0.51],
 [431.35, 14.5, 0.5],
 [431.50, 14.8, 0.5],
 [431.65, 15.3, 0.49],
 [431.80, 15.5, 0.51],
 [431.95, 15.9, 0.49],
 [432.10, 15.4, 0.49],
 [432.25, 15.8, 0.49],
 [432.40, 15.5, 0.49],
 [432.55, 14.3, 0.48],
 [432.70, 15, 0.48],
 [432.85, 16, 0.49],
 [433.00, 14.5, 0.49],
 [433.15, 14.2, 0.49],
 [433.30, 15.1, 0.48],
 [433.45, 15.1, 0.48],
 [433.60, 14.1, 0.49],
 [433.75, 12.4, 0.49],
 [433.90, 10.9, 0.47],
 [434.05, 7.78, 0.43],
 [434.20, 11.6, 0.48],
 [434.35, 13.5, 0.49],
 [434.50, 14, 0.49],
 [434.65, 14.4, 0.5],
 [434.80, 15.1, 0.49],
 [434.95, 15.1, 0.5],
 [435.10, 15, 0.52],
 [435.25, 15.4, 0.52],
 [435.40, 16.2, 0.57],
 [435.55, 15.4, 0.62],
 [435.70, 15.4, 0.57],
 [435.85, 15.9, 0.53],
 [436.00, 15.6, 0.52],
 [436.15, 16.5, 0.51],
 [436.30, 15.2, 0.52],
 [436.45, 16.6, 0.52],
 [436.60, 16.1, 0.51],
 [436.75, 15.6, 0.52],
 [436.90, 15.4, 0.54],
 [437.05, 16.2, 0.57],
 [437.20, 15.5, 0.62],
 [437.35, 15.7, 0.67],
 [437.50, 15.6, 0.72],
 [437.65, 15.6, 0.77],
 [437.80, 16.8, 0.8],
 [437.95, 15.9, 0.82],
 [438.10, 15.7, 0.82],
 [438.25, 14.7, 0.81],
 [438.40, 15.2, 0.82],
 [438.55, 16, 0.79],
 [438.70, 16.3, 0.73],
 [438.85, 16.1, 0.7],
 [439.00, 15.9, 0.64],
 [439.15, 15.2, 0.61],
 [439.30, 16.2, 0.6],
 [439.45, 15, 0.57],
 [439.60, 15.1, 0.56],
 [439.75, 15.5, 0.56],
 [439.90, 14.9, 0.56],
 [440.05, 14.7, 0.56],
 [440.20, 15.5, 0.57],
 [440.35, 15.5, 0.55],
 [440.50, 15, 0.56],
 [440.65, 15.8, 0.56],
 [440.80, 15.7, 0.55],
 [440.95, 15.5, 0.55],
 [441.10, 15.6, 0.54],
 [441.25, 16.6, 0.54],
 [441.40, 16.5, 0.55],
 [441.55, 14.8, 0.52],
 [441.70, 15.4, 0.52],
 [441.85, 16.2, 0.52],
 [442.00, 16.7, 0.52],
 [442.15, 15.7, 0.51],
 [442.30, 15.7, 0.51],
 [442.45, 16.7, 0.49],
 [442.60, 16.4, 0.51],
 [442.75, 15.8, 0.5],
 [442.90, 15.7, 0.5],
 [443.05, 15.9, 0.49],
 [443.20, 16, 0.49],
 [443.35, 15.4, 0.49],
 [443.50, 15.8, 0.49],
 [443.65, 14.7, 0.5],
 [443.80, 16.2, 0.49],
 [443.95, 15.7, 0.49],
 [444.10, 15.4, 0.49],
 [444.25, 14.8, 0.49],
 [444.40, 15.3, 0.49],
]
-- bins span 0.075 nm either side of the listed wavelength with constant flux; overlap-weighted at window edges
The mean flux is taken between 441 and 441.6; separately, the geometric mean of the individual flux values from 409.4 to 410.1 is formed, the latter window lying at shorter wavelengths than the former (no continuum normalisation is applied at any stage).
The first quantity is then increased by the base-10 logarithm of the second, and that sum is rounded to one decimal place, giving 17.0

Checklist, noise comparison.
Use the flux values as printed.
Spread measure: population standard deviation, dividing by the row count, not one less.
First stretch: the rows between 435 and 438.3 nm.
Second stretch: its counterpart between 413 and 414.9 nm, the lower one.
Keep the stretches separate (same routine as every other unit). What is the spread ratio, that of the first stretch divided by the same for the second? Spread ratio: 1.0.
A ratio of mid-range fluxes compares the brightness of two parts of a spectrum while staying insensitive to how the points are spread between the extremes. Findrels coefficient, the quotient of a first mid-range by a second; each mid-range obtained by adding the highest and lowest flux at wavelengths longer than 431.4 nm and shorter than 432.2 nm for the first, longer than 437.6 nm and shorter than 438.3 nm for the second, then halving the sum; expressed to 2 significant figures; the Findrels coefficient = 0.97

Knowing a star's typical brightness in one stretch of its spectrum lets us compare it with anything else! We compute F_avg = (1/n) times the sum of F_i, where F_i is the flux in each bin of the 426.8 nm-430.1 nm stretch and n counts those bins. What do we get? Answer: 15.4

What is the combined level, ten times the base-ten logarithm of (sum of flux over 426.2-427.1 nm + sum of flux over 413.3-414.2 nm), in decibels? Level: 22.8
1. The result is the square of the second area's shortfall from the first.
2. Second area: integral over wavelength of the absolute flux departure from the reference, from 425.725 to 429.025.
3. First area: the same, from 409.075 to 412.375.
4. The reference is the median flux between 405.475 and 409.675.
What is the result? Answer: 8.3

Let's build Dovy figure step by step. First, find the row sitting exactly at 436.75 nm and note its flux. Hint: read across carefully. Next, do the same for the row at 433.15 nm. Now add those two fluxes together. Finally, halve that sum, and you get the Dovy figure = 14.9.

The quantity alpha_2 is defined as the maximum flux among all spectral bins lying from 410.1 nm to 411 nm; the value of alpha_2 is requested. 15.3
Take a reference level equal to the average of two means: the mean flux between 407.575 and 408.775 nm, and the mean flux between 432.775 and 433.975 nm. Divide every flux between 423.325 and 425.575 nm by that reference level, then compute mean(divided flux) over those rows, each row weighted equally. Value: 1.04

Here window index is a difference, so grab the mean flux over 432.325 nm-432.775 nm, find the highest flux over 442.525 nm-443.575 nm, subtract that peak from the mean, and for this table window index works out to -1.5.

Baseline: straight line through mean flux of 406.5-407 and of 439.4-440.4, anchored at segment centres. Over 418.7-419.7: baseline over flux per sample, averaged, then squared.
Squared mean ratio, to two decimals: 0.99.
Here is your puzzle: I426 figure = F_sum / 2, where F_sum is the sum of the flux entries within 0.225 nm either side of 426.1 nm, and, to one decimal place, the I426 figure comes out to 23.0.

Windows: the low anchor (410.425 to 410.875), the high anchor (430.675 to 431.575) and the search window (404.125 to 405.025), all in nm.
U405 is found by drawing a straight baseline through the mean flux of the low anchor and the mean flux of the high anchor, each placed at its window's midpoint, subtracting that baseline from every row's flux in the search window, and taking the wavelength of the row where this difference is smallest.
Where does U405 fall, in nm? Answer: 404.65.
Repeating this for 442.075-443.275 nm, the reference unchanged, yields 442.15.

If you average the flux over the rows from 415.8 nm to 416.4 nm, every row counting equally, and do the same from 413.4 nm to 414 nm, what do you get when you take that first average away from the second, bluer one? 0.1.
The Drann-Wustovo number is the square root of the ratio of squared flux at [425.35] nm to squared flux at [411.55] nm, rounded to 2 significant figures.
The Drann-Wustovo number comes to 0.93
